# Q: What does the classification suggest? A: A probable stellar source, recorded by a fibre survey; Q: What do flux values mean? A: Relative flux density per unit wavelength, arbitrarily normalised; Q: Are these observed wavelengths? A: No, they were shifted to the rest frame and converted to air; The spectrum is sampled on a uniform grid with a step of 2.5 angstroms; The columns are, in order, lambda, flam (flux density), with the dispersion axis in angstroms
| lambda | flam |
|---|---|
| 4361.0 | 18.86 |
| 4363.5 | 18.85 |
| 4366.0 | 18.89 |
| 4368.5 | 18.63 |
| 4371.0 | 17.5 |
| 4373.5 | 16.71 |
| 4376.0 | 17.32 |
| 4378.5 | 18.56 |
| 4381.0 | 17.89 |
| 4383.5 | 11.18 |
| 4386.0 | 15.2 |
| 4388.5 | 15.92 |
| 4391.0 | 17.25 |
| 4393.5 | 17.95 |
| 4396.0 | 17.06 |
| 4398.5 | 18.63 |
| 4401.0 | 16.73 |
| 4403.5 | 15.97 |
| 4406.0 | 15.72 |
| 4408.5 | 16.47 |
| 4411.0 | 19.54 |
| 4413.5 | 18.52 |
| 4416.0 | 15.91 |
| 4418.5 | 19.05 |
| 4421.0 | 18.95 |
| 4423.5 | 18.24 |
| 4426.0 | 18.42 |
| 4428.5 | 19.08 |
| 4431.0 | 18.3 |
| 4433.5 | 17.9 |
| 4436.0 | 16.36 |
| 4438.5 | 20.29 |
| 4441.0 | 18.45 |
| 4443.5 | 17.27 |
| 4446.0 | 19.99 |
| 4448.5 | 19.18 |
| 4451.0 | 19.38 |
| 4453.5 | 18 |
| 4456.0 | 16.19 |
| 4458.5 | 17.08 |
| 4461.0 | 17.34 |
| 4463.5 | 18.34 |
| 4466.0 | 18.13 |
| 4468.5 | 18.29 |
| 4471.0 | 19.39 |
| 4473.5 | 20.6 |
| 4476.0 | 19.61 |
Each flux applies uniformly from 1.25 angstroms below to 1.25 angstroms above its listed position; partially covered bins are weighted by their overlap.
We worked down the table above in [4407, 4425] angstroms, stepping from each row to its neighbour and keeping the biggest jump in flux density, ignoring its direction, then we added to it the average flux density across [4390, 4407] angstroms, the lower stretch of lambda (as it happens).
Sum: 20.2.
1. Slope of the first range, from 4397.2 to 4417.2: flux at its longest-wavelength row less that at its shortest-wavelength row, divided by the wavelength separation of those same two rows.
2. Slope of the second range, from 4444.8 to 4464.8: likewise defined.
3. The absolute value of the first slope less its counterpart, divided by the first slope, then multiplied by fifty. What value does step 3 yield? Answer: -20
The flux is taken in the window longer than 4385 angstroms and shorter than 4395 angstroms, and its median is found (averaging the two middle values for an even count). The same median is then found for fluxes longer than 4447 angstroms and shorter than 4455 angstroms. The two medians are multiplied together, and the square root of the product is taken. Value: 17.8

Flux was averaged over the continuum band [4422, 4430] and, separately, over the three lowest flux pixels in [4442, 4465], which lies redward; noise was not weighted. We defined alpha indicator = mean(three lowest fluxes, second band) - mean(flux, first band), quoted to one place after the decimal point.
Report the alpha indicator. -1.7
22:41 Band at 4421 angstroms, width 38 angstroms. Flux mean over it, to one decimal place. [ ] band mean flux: 17.9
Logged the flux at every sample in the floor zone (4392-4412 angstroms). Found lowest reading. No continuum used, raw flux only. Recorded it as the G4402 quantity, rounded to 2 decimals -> 15.72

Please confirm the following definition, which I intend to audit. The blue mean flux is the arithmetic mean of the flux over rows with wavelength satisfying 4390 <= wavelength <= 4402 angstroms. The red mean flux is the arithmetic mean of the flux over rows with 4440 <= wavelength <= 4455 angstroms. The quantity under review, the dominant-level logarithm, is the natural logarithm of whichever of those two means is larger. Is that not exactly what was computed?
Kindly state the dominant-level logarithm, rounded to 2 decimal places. 2.93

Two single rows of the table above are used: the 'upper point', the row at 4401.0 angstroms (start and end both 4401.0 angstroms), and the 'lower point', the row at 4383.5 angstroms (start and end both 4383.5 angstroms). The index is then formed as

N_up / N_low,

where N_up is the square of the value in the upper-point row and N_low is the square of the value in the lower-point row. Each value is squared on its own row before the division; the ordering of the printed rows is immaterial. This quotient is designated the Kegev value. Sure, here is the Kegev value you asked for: 2.2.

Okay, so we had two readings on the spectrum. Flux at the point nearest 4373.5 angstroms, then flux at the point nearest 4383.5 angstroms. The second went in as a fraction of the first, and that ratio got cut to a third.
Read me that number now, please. 0.223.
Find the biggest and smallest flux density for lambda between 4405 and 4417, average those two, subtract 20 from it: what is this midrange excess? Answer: -2.4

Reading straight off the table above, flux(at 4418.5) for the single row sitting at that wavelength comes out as 19.05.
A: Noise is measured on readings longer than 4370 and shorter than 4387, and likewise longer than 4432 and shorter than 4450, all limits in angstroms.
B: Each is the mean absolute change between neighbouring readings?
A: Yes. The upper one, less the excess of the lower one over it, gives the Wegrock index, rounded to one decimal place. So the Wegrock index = 1.7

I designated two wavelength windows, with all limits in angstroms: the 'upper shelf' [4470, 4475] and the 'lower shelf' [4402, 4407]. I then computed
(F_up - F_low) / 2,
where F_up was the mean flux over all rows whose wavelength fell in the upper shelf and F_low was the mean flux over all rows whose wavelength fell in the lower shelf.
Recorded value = 2.1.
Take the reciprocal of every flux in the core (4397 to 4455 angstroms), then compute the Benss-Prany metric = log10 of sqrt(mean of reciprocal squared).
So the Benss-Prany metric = -1.25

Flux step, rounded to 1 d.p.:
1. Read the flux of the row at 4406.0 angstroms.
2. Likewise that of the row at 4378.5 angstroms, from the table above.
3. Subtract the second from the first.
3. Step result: -2.8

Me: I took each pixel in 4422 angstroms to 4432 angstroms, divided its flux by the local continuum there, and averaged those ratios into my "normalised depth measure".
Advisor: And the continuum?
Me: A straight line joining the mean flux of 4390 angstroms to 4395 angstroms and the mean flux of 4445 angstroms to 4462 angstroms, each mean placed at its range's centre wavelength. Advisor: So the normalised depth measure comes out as 1.03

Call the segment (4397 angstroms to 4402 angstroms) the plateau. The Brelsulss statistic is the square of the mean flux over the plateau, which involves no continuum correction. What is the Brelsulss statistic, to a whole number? 313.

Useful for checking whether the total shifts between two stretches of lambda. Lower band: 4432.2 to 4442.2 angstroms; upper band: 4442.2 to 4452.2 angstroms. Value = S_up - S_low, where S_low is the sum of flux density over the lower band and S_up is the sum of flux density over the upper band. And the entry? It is 3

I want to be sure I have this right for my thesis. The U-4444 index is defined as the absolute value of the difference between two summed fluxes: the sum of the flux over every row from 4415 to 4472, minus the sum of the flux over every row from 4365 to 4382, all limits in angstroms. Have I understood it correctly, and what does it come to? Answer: 294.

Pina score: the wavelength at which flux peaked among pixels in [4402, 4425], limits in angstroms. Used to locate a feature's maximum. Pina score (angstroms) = 4411.0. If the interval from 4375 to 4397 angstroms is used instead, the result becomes 4378.5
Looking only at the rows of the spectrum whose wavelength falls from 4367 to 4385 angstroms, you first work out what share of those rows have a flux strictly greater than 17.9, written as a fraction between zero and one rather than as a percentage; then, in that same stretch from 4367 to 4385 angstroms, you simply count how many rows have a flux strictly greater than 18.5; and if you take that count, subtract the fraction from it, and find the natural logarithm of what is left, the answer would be 0.5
